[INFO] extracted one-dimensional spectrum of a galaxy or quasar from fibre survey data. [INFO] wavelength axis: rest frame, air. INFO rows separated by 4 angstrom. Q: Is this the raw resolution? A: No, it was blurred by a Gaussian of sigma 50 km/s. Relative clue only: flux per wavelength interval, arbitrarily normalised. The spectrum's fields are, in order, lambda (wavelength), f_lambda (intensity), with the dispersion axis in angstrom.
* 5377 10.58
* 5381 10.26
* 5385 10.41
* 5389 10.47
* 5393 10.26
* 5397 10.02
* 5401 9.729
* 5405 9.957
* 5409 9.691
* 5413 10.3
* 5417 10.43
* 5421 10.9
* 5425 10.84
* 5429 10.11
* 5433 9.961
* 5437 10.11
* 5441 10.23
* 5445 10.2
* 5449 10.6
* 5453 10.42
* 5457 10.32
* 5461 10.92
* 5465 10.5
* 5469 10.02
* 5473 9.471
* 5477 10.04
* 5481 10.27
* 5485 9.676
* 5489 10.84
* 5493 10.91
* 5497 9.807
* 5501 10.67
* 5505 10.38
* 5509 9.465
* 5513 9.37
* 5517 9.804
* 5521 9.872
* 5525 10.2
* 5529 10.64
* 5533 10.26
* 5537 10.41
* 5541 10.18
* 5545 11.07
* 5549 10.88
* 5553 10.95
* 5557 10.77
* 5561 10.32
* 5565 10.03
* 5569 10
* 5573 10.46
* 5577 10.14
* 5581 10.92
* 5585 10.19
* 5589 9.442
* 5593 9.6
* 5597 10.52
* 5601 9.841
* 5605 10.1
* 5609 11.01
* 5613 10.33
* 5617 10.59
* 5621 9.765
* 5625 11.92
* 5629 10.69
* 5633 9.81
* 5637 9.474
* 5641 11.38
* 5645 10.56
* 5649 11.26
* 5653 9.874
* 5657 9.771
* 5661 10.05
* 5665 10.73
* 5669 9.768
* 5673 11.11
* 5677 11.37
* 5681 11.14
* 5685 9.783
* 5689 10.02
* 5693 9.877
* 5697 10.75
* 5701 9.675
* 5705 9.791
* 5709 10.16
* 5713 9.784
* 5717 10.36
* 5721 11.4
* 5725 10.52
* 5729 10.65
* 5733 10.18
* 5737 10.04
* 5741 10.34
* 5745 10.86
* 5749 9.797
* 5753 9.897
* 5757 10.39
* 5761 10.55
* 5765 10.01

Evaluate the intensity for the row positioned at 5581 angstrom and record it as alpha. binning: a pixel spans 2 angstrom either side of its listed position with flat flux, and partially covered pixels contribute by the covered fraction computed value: 10.92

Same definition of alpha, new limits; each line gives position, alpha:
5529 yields 10.64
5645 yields 10.56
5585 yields 10.19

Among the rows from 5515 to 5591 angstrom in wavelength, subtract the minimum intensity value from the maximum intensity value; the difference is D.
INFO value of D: 1.6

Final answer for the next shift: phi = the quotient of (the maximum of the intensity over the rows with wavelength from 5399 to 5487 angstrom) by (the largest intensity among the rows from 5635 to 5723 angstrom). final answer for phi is 0.96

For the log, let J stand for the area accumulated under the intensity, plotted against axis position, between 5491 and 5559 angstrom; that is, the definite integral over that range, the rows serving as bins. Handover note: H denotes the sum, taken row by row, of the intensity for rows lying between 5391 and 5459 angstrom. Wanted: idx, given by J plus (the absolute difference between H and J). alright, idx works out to 1231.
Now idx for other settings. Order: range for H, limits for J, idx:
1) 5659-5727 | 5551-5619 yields 1225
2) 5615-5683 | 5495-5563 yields 1221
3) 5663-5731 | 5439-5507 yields 1225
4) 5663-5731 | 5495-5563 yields 1223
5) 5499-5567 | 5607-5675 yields 1249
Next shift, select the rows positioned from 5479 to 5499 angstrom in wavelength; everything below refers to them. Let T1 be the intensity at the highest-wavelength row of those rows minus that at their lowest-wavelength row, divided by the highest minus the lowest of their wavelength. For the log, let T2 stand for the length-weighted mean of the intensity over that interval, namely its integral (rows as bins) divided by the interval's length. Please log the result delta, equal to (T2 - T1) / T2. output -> 1.00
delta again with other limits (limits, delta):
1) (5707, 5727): 1.00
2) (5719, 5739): 1.01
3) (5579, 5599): 1.00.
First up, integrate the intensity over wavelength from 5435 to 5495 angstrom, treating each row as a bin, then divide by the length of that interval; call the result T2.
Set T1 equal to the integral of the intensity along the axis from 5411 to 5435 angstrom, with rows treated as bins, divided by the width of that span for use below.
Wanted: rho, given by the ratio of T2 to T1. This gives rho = 0.99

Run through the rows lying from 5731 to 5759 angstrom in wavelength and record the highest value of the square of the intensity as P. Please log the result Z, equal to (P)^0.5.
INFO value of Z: 10.9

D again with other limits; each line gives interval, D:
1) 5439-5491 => 1.4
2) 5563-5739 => 2.5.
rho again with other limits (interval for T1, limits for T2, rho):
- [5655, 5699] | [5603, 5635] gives 1.01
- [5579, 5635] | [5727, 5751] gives 1.00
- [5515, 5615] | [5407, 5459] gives 1.00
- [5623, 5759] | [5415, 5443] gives 1.00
